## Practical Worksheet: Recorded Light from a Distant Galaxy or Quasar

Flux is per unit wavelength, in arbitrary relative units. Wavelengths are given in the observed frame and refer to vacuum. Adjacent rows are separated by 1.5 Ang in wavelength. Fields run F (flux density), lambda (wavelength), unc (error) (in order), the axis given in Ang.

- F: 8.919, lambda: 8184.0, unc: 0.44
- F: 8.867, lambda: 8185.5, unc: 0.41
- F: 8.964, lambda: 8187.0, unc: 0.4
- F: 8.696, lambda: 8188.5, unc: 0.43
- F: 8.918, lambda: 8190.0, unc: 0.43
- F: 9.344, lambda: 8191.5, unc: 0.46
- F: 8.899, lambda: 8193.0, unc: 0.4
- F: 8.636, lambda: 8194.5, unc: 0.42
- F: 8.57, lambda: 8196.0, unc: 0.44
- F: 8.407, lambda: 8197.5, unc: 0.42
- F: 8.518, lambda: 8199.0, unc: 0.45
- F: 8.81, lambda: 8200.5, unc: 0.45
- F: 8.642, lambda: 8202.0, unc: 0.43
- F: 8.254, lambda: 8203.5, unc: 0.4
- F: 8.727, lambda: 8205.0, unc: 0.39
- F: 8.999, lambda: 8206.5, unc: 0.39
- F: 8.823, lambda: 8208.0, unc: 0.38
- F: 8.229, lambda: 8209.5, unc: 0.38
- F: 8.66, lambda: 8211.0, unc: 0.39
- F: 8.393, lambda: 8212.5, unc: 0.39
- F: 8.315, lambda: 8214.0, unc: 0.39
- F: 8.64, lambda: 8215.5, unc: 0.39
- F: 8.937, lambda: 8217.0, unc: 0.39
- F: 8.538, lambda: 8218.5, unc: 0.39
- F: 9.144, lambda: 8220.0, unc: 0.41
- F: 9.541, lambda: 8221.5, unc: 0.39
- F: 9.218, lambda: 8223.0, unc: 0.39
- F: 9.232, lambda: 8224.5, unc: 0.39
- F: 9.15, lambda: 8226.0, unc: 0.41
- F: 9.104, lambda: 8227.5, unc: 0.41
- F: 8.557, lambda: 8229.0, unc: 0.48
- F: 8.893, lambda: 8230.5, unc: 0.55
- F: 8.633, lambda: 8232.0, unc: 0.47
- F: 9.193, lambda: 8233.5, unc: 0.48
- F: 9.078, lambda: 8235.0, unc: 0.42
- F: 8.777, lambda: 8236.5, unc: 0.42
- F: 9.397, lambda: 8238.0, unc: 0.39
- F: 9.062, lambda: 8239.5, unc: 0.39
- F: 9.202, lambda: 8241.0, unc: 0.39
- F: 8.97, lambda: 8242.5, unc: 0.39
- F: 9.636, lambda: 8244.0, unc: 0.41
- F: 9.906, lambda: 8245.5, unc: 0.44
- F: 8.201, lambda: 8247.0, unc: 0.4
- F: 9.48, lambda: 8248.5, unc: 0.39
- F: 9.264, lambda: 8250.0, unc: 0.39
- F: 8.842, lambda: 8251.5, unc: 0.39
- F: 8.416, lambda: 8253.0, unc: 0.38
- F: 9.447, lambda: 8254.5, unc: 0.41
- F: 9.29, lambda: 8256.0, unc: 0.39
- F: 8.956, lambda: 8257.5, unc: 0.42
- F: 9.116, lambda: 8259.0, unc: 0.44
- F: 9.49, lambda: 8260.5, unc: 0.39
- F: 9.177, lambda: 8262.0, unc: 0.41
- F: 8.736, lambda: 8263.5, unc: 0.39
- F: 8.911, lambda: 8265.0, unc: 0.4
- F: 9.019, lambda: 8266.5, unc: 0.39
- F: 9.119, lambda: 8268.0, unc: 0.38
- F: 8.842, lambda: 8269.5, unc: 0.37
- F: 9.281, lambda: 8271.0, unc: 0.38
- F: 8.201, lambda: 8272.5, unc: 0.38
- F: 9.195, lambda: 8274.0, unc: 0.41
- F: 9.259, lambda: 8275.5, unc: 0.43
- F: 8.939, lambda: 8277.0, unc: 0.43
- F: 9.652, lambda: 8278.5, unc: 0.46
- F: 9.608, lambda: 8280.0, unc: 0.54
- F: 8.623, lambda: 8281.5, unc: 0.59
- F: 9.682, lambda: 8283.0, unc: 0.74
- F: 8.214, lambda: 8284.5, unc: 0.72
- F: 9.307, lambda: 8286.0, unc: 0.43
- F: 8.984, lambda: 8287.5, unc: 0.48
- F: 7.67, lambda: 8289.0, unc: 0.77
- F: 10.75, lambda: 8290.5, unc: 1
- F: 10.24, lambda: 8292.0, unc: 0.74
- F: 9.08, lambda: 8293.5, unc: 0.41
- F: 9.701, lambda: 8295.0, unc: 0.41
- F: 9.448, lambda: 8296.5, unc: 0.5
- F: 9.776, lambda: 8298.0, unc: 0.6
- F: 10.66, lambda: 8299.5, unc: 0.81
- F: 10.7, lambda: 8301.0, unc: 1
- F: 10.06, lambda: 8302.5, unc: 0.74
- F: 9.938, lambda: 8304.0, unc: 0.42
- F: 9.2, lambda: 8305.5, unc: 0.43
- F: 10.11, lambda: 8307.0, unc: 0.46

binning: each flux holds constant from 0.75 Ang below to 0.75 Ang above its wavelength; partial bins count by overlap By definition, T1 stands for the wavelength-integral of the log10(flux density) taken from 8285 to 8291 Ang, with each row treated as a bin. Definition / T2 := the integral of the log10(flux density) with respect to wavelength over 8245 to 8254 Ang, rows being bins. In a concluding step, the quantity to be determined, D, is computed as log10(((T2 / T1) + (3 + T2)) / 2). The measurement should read 0.82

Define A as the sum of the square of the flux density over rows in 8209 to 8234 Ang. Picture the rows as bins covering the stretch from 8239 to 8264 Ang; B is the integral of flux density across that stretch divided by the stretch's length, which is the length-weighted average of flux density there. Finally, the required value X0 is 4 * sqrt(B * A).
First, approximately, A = 1333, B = 9.13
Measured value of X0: 441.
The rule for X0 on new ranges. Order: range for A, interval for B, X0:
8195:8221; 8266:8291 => 428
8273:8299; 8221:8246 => 465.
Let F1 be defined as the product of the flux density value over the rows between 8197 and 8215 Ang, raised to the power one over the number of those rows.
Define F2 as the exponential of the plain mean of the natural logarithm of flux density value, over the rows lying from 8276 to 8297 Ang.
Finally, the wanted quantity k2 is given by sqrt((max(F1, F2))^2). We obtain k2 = 9.2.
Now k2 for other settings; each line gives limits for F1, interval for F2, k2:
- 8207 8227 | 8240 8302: 9.2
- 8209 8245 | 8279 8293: 9.2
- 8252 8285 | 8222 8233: 9.0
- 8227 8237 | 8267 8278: 9.0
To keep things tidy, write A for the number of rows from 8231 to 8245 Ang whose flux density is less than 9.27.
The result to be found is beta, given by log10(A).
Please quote 0.85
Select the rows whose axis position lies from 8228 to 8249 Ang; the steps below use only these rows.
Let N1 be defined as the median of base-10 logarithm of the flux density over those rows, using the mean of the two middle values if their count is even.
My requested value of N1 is 0.958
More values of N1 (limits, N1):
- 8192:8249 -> 0.947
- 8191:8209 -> 0.939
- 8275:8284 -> 0.975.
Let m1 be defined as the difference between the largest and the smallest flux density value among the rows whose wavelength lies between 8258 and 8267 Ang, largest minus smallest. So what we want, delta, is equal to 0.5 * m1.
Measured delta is 0.38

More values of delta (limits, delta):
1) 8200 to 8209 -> 0.37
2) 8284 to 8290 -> 0.82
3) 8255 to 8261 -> 0.27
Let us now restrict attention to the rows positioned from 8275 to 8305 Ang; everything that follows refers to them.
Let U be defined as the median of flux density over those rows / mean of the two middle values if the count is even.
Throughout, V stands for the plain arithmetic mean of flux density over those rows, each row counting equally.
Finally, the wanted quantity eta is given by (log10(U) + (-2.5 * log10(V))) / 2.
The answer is -0.731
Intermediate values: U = 9.63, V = 9.5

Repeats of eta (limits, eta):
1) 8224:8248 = -0.717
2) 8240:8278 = -0.717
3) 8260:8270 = -0.718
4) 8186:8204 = -0.707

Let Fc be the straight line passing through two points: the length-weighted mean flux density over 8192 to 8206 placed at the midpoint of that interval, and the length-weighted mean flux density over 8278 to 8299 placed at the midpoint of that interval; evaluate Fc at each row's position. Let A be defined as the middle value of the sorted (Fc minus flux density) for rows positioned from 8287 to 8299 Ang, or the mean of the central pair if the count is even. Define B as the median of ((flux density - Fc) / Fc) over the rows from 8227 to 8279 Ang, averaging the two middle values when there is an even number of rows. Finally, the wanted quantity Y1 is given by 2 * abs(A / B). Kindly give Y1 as 259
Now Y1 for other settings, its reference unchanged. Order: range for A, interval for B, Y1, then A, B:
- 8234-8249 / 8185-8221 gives 71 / -0.20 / 0.006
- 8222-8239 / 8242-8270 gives 516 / -0.25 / -0.001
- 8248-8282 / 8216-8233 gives 3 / 0.04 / 0.028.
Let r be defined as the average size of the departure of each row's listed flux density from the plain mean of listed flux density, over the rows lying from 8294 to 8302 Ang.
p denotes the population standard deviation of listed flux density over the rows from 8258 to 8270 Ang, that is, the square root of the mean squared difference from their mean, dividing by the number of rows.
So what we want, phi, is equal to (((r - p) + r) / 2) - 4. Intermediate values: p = 0.22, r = 0.50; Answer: -3.61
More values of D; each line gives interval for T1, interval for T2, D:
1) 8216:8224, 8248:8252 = 0.57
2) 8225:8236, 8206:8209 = 0.49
